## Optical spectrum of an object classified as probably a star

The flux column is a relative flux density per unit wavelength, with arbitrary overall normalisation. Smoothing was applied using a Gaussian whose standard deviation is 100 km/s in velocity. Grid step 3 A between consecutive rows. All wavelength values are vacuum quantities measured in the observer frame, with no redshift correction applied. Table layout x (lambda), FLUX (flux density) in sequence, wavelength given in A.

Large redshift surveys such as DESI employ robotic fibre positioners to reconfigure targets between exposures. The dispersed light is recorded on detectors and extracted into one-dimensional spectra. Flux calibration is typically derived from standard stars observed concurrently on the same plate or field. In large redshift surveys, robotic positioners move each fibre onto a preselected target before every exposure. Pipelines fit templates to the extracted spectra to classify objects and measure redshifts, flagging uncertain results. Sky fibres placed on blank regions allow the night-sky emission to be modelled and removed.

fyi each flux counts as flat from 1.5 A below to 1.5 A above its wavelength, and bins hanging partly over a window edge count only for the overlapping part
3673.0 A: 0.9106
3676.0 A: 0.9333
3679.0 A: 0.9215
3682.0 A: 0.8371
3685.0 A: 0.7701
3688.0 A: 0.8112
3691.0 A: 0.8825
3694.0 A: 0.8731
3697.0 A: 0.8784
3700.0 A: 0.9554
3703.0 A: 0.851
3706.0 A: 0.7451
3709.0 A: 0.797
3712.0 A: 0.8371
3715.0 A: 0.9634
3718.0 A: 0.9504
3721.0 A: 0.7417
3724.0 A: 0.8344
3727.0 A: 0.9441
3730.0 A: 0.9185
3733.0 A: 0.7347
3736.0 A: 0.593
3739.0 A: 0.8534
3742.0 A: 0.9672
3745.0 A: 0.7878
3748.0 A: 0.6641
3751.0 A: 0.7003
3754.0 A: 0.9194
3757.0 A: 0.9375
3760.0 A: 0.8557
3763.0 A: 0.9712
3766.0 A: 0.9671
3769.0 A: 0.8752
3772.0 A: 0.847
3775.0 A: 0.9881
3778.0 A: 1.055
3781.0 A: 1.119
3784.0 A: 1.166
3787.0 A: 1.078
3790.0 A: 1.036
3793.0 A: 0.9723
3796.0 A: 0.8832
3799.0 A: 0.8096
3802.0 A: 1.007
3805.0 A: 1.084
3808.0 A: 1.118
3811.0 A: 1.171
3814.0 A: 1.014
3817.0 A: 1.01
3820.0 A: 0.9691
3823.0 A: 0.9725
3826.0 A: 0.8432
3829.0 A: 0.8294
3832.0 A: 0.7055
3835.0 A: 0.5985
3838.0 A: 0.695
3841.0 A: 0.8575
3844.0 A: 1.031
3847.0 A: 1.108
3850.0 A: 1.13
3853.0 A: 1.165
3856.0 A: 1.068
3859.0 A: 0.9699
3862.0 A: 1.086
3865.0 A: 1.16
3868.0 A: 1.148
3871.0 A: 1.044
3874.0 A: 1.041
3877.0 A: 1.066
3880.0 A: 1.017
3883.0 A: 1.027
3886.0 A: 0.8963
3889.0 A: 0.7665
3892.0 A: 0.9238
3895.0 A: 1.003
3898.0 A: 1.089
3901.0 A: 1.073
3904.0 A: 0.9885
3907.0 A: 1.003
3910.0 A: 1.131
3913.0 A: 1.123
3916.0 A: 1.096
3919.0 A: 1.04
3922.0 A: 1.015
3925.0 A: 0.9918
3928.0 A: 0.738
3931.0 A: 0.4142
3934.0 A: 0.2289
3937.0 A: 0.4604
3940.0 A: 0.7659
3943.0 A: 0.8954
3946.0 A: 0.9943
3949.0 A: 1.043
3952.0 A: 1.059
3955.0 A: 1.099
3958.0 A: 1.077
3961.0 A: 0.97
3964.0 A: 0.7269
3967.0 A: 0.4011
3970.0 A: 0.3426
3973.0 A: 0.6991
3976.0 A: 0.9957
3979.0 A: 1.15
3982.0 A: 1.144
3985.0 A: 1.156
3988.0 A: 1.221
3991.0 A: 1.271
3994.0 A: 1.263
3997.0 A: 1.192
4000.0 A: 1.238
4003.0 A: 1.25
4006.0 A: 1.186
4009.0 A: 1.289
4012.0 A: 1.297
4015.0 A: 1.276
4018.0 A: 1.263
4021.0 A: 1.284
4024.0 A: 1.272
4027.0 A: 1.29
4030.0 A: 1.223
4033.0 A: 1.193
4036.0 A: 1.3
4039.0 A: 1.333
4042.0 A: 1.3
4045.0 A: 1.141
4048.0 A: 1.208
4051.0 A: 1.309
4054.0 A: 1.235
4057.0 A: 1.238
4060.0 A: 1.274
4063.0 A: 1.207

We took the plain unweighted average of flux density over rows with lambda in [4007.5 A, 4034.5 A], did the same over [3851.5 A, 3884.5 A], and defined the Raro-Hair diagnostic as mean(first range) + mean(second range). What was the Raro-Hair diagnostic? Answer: 2.3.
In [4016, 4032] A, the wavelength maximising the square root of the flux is 4027.0 A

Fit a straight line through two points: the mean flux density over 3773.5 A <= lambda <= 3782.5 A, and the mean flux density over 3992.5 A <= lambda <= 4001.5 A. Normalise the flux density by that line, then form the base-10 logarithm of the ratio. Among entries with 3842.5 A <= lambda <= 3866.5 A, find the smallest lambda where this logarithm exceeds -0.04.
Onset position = 3844.0 A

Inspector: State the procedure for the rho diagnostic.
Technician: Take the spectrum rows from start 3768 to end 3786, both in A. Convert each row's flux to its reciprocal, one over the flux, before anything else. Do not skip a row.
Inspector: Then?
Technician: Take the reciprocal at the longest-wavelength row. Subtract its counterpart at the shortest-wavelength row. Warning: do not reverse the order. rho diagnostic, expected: -0.28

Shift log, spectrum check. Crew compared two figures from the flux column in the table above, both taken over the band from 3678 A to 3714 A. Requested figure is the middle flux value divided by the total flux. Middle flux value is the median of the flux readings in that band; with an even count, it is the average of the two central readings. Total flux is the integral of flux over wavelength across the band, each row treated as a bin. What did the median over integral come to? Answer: 0.0277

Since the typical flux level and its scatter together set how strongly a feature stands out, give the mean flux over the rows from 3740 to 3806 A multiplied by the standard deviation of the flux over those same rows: 0.12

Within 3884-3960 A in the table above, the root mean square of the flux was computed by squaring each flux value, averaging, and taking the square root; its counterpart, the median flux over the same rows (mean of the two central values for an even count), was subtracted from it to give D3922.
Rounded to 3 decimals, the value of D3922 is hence -0.058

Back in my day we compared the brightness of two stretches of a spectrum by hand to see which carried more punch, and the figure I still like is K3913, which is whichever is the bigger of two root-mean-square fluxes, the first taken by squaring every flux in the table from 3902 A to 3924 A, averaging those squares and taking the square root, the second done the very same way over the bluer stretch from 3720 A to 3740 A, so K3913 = 1.06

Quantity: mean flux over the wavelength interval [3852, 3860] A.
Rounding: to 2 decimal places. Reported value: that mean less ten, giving -8.93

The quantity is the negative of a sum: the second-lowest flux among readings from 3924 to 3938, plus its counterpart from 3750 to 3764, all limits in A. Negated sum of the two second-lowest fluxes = -1.3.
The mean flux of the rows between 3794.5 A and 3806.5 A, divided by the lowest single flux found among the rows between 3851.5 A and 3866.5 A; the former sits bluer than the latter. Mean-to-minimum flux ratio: 1.0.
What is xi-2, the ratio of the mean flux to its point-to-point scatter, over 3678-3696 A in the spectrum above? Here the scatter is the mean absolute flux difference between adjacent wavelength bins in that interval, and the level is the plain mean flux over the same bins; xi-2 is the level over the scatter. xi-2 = 16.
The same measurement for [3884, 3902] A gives 10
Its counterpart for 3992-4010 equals 21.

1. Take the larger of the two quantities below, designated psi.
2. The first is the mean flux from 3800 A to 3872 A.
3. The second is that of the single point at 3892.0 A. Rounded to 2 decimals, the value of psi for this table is 0.99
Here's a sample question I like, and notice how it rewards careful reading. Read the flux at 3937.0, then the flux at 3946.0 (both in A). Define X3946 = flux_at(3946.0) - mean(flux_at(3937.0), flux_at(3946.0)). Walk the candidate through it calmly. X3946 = 0.27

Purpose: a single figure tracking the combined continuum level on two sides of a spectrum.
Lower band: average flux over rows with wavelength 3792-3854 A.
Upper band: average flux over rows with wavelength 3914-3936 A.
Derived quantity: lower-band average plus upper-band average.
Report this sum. 1.74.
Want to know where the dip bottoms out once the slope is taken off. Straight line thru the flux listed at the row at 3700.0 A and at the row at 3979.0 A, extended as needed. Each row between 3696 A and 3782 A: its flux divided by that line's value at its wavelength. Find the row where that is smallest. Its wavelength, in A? 3736.0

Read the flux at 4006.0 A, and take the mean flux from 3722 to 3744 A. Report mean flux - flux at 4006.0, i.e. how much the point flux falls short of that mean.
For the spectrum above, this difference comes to -0.35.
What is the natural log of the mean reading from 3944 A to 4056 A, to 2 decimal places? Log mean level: 0.12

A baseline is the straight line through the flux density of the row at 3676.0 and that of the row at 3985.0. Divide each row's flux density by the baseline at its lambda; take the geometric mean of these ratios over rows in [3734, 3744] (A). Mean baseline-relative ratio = 0.81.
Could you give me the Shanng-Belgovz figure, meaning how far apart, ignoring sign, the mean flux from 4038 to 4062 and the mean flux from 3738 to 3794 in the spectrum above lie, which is 0.32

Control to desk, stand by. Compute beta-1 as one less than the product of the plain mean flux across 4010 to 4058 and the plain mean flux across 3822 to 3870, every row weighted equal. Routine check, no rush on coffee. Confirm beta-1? 0.21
